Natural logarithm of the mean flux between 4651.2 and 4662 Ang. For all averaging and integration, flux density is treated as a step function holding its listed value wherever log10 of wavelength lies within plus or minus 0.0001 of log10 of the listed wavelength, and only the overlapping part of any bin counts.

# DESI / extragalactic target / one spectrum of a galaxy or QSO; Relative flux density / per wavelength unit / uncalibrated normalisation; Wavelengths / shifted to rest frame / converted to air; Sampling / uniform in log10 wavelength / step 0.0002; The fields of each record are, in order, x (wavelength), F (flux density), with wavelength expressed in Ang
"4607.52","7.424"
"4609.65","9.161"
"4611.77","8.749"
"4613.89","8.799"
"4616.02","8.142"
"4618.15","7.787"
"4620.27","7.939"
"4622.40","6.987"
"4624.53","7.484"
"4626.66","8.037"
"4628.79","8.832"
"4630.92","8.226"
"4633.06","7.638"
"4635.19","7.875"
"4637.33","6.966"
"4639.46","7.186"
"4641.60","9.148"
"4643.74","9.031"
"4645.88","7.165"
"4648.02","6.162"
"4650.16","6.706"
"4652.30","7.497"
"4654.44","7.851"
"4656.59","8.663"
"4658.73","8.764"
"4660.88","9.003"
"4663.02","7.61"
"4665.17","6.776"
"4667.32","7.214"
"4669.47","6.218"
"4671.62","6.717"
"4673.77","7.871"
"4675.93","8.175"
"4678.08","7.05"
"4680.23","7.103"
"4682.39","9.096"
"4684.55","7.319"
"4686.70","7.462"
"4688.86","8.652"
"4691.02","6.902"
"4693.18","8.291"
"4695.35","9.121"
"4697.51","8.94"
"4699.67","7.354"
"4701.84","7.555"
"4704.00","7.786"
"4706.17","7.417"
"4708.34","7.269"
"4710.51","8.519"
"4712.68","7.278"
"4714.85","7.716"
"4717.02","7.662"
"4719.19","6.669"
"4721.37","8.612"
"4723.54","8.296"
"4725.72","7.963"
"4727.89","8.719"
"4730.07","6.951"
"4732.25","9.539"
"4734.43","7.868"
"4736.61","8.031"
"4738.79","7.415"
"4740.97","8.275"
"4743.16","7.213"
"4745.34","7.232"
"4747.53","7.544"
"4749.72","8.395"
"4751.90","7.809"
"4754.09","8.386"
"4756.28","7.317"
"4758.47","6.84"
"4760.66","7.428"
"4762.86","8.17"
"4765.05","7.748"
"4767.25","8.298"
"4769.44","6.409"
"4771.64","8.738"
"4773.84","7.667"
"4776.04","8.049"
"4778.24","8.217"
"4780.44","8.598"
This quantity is 2.12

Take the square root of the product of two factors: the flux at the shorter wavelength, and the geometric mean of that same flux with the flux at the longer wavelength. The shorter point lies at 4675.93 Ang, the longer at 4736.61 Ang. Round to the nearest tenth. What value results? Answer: 8.1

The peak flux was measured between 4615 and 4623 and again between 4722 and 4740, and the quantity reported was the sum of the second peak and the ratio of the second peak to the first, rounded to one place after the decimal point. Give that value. 10.7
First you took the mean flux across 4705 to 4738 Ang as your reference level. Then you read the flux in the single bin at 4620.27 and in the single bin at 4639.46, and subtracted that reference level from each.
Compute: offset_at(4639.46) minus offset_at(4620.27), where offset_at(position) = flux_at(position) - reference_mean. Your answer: -0.75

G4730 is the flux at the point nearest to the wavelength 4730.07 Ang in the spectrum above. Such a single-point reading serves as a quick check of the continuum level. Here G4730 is 6.951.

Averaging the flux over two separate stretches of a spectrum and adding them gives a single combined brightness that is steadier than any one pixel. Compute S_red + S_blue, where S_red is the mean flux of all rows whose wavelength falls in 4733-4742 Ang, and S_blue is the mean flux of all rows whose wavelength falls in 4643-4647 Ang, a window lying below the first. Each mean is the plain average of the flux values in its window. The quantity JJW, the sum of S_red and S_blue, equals 16.0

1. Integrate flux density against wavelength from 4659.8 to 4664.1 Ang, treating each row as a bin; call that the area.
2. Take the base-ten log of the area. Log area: 1.55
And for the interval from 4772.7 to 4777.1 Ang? 1.54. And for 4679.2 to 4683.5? 1.54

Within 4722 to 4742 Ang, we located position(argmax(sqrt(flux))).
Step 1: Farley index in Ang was 4732.25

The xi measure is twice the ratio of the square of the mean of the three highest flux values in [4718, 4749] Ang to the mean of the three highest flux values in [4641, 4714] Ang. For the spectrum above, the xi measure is 17.6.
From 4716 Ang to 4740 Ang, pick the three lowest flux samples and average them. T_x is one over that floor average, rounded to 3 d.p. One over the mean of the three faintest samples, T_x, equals 0.143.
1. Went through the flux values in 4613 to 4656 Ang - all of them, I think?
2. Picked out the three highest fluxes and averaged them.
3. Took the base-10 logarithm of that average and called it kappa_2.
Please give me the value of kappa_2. 0.954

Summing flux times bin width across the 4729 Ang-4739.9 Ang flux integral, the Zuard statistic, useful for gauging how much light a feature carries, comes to 86.8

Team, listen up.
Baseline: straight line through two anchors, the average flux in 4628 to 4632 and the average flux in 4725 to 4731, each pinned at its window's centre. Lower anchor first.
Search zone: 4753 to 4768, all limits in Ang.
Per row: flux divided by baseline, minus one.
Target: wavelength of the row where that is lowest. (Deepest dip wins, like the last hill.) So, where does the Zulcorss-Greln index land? 4758.47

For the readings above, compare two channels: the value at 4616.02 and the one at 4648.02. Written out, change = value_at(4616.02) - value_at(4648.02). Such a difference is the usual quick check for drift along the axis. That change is 2.0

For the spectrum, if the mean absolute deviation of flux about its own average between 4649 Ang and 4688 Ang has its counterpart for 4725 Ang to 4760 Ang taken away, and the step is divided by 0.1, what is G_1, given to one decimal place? 1.3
